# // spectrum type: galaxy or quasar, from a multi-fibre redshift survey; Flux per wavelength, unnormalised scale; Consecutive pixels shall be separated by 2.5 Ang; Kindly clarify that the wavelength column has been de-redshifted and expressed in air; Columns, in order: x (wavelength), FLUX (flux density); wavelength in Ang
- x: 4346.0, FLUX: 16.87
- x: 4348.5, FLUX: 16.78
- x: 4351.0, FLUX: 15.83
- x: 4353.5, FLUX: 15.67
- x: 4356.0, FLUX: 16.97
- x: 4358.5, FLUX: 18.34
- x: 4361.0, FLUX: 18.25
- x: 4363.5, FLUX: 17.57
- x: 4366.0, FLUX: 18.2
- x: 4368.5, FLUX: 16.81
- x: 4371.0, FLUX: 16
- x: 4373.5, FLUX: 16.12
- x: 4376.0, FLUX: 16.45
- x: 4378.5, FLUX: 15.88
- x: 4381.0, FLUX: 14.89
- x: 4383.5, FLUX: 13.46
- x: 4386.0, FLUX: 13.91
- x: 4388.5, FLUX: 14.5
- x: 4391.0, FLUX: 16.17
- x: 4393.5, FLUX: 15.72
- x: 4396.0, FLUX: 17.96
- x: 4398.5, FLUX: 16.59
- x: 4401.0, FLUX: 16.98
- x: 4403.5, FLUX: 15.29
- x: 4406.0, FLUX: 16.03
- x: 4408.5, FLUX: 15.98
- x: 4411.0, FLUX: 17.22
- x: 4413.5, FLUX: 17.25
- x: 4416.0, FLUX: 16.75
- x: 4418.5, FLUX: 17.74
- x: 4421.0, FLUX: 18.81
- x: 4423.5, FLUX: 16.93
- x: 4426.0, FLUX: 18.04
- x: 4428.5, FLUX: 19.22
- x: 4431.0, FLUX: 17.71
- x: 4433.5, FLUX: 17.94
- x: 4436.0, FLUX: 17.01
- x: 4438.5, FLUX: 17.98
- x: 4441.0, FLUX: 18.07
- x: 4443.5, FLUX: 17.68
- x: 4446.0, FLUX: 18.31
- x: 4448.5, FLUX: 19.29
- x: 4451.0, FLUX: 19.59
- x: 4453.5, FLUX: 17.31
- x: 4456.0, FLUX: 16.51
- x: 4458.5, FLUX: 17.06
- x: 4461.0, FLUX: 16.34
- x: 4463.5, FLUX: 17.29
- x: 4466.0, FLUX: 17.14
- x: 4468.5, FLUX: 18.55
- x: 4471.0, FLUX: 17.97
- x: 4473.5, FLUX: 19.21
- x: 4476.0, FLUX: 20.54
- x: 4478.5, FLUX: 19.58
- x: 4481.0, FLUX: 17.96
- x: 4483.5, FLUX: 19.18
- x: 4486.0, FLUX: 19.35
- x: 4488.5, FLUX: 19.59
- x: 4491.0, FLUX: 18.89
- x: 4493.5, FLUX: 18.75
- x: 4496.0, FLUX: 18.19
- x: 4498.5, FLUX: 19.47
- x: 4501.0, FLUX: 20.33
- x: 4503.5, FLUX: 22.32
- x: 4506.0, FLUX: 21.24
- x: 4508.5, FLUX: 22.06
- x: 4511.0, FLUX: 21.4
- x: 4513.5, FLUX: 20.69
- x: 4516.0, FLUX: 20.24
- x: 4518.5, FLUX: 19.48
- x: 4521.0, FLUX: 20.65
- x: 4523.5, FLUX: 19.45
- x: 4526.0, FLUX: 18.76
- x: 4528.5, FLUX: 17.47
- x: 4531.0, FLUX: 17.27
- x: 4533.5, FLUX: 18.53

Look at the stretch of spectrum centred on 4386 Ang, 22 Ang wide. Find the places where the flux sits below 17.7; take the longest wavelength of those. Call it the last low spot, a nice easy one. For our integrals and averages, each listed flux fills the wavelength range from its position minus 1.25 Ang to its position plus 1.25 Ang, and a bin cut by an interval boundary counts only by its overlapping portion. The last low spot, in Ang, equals 4393.5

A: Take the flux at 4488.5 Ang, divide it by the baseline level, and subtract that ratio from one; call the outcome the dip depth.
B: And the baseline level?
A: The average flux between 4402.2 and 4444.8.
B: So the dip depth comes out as -0.13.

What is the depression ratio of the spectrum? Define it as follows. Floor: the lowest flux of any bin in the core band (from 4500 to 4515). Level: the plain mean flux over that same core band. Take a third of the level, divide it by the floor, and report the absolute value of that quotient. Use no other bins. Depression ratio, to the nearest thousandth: 0.350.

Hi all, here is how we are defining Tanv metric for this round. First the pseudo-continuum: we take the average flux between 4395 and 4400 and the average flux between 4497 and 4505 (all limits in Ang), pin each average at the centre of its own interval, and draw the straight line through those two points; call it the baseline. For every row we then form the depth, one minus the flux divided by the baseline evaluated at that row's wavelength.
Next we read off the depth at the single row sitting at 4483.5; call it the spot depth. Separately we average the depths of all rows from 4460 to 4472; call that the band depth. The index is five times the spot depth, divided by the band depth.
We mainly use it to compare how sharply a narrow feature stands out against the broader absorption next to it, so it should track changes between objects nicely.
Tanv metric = 2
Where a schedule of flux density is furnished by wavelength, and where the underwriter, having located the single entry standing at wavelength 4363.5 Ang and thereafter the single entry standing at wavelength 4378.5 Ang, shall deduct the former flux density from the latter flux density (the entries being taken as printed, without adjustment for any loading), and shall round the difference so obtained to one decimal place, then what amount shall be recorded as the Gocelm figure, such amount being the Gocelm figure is -1.7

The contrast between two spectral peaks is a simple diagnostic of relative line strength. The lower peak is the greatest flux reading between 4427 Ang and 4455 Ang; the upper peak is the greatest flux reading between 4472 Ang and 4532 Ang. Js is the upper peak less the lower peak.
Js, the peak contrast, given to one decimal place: 2.7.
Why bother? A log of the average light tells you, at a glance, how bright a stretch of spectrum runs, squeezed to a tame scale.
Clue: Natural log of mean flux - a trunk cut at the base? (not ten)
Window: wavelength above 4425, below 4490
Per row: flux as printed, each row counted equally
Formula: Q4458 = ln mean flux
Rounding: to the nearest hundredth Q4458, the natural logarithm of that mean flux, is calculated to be 2.90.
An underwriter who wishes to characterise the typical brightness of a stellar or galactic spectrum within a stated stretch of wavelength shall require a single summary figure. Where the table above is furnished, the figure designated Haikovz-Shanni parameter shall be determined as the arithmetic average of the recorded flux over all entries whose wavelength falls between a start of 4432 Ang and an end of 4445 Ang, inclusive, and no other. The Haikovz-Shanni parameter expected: 17.7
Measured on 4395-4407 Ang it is 16.6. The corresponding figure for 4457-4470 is 17.3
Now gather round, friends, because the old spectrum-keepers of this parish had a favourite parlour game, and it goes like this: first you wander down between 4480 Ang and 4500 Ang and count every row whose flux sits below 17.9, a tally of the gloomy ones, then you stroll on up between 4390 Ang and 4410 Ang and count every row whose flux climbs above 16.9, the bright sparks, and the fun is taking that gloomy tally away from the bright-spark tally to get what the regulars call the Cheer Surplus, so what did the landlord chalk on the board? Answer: 2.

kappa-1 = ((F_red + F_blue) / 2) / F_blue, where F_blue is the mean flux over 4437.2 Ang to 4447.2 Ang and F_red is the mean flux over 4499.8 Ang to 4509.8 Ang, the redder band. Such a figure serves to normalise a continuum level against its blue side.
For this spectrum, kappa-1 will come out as 1.10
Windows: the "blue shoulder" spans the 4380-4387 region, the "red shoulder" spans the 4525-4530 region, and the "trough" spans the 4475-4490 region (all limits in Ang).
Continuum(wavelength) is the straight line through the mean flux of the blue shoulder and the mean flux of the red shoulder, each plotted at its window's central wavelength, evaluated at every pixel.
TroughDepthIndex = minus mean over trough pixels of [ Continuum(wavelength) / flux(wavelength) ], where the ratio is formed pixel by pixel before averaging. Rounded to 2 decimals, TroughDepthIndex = -0.87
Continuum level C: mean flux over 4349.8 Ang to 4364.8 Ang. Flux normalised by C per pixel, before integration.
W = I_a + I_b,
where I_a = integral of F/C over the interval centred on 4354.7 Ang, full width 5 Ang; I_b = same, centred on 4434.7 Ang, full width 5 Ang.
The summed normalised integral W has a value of 9.9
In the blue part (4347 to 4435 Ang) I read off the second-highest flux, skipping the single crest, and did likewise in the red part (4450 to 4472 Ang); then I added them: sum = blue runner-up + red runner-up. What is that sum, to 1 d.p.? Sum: 37.4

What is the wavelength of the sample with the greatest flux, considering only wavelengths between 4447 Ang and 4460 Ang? 4451.0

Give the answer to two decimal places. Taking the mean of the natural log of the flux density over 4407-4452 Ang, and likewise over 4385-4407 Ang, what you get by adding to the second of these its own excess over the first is 2.65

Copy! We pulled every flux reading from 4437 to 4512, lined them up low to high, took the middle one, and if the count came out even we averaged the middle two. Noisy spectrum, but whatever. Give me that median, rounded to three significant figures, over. 18.8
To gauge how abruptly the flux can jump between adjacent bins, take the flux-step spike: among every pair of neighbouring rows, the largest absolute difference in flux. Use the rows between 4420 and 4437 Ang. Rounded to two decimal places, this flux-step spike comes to 1.88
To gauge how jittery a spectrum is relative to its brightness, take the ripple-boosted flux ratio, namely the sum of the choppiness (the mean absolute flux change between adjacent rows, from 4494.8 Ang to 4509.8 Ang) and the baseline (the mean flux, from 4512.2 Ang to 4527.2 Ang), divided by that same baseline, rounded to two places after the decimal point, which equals 1.06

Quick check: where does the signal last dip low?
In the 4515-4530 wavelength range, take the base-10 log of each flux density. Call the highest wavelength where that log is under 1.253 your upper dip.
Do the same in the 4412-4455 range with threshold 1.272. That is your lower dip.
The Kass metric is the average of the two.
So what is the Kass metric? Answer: 4491.0 Ang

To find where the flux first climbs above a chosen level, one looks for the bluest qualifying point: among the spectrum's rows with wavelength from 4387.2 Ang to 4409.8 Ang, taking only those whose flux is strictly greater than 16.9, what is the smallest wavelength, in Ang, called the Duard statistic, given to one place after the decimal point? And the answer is 4396.0 Ang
